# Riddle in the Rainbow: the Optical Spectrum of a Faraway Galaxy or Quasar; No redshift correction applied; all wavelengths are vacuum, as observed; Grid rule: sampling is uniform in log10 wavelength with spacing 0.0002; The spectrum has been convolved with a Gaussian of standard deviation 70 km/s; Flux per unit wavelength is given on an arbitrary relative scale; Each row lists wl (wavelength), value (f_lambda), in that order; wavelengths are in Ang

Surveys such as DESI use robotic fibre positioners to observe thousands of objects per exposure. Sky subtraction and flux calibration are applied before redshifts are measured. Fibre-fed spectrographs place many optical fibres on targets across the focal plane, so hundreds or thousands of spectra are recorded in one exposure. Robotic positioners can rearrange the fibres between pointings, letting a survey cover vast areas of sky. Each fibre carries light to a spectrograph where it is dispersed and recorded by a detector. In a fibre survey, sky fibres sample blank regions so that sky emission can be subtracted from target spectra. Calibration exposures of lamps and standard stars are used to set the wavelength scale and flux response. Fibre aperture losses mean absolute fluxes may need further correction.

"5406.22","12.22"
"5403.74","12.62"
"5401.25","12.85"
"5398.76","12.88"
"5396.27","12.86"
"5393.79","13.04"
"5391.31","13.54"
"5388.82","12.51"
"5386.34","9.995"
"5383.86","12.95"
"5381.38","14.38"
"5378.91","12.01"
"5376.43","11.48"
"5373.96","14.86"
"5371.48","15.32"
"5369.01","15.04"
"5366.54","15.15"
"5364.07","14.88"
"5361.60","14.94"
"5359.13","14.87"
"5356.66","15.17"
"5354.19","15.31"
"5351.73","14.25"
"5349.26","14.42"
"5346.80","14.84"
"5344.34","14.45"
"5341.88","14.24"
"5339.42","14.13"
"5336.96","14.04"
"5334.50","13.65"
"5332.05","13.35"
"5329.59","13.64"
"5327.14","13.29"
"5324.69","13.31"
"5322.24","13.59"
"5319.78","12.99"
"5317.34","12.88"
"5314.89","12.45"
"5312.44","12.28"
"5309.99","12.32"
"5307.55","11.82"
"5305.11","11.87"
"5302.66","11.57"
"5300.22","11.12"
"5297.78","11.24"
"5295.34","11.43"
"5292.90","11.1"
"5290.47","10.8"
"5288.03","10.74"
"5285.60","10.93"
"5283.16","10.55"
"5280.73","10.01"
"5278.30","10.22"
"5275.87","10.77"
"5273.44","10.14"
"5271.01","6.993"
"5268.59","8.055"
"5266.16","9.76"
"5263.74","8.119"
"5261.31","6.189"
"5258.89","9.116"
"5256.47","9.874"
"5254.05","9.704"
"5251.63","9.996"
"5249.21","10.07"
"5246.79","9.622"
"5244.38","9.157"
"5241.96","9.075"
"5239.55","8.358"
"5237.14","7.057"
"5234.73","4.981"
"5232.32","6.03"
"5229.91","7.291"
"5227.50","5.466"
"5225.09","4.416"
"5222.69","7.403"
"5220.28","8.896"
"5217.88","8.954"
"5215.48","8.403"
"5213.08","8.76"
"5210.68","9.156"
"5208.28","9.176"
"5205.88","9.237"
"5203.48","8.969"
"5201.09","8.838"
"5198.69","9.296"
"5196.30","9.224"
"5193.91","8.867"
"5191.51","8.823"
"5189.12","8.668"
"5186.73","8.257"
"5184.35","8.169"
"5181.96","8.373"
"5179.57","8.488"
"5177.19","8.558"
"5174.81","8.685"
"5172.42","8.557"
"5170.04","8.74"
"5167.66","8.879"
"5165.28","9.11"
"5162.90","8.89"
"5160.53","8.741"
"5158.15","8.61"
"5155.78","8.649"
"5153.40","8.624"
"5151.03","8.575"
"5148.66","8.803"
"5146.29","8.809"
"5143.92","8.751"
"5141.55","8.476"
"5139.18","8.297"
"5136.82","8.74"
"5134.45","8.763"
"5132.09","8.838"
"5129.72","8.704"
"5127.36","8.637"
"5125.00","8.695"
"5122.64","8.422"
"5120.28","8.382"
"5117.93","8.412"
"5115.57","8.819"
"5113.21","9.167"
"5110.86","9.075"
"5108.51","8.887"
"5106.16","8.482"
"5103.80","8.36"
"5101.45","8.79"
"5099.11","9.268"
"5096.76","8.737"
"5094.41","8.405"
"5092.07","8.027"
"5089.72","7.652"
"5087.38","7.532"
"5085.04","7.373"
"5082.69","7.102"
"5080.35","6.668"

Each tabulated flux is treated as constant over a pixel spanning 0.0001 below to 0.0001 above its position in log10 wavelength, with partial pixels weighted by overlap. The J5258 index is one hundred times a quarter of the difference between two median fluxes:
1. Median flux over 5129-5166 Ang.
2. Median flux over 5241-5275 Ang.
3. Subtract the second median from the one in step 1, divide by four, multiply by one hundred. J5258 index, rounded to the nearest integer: -16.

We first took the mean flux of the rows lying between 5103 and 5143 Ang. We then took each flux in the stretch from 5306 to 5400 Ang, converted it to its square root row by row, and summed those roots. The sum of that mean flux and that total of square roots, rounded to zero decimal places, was 149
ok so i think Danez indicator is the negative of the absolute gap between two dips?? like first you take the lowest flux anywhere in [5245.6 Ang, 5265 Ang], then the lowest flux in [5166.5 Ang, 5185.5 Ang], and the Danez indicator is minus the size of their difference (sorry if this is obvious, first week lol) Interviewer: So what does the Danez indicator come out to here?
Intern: -2.0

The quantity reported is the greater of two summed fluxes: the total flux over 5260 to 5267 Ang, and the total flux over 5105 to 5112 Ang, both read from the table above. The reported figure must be 26.4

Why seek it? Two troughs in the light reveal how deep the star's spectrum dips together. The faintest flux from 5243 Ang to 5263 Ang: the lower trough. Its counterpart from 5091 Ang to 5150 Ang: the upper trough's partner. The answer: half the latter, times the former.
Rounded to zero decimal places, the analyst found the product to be 25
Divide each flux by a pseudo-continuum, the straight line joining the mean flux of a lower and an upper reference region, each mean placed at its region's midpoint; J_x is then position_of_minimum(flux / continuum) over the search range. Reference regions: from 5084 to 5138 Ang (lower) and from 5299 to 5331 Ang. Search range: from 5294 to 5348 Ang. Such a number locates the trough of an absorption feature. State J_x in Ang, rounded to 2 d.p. 5300.22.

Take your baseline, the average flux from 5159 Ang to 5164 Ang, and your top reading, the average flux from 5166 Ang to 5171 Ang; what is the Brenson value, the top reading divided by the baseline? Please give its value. 1.0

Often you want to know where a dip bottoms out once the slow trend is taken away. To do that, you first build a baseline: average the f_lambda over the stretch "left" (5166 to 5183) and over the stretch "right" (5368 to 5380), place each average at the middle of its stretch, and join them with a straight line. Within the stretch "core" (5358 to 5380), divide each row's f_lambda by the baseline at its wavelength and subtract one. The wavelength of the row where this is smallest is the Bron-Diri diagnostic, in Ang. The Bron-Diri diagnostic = 5376.43 Ang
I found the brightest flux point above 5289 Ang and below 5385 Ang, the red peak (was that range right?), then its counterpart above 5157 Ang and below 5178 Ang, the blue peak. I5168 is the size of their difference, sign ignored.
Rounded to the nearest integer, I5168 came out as 6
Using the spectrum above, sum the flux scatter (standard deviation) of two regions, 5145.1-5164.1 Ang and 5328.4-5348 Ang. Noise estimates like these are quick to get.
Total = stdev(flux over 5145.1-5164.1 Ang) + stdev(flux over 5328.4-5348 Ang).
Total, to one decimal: 0.6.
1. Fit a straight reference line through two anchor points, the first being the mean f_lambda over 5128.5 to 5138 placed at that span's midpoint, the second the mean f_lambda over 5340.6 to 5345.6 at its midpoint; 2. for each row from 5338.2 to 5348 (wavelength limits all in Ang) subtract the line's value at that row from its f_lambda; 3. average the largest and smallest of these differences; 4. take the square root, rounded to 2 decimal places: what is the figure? 0.37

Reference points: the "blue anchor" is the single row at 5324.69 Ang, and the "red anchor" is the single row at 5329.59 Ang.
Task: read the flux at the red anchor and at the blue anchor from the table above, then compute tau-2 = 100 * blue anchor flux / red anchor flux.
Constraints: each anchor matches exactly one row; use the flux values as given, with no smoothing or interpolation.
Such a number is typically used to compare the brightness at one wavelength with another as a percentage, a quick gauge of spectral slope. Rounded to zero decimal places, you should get 98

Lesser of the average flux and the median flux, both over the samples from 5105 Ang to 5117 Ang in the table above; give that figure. 8.9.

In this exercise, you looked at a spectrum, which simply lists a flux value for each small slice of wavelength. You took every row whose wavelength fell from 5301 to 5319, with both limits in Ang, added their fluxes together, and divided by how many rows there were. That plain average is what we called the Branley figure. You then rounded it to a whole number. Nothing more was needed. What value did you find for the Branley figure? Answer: 12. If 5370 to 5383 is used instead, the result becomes 14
